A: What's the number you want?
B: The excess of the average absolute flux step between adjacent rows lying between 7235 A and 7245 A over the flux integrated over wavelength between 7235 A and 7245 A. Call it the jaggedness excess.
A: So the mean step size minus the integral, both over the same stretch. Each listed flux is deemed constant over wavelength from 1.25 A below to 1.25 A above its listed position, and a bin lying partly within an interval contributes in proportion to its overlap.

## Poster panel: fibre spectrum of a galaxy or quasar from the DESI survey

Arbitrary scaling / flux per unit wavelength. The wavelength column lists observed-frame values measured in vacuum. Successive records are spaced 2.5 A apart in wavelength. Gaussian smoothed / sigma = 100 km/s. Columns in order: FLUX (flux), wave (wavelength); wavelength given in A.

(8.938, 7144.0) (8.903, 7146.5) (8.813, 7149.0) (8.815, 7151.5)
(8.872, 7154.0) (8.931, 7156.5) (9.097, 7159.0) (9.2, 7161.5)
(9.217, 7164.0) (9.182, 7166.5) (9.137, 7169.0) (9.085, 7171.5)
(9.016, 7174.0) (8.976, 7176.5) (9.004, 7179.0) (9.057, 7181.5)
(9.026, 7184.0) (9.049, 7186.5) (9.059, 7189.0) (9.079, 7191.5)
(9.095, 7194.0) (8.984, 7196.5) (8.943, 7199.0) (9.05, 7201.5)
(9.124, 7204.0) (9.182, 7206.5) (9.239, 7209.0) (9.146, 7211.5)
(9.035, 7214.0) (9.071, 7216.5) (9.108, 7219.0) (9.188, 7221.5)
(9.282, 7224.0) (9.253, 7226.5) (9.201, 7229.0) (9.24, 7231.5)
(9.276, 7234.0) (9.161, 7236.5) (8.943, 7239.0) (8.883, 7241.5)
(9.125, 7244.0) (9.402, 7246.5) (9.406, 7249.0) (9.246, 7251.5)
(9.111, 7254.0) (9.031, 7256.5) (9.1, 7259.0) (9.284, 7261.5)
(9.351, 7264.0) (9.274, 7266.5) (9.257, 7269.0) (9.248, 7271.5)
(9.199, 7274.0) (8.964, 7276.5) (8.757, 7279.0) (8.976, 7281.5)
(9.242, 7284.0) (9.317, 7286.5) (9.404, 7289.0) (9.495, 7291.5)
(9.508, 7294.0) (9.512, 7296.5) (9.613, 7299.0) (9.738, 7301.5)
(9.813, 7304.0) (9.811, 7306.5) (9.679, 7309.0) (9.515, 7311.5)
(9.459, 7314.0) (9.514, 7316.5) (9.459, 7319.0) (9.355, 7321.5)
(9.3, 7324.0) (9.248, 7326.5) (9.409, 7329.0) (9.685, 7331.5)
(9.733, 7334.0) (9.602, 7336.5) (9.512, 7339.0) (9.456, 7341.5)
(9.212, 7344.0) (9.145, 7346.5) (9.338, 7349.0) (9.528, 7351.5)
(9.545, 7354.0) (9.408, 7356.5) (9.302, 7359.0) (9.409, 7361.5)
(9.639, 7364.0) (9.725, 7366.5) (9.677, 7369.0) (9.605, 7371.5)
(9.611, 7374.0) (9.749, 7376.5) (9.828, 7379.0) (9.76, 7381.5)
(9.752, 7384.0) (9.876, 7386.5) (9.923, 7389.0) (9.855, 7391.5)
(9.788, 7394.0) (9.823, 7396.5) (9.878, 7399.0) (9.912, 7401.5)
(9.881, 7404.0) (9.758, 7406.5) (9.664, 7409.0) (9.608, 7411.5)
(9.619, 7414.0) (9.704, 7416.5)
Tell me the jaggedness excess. -90.1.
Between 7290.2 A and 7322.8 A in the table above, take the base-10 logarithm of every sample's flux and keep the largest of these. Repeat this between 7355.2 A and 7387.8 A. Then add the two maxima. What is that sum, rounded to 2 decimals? 1.99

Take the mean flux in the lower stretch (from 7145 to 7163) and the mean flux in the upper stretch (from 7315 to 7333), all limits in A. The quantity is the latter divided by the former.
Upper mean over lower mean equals 1.05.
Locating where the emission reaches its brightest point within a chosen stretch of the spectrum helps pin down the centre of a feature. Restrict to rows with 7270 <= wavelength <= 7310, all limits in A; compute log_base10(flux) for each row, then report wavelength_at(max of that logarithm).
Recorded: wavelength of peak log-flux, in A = 7304.0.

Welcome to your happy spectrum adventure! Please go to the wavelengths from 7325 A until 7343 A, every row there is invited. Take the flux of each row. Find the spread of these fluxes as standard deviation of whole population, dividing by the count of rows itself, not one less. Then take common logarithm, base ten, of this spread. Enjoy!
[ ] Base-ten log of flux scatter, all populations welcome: -0.81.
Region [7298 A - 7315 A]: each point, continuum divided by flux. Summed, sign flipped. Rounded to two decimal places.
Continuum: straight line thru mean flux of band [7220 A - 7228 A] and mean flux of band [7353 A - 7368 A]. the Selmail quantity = -6.81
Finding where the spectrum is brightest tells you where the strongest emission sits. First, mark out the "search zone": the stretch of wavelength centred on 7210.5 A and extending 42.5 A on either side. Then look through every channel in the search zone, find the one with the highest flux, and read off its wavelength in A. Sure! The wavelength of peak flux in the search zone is 7249.0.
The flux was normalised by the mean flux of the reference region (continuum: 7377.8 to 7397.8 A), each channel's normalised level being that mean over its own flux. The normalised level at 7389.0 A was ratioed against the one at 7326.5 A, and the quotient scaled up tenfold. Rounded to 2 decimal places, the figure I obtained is 9.32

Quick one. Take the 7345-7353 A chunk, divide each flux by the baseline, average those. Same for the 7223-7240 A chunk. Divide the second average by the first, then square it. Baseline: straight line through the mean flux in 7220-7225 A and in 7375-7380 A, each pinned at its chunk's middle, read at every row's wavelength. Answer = 1.06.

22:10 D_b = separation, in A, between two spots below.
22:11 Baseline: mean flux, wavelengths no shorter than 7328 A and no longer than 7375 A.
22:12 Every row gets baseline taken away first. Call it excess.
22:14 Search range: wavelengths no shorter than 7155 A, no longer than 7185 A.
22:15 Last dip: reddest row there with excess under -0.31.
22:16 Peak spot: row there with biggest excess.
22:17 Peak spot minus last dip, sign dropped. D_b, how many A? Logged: 20.0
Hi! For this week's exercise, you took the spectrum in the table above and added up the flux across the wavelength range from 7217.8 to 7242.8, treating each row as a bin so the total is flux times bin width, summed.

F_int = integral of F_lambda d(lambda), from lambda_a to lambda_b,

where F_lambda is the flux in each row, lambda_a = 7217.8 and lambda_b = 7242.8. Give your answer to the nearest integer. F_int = 229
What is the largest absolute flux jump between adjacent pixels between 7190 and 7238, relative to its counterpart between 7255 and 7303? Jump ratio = 0.4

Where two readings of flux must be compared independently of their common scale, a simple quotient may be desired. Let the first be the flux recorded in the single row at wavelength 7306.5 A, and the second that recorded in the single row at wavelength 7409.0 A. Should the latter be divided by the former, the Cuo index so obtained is 0.99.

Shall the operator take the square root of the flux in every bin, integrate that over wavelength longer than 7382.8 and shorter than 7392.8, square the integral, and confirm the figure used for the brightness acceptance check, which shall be 985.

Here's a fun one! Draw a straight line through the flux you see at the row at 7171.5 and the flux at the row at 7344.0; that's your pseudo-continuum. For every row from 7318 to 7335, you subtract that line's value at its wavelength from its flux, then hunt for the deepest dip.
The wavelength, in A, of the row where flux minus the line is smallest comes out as 7326.5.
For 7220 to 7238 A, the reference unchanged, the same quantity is 7236.5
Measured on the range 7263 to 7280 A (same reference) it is 7279.0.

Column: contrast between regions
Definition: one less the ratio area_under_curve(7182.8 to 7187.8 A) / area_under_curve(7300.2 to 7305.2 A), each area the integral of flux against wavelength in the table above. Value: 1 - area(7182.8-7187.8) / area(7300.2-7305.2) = 0.075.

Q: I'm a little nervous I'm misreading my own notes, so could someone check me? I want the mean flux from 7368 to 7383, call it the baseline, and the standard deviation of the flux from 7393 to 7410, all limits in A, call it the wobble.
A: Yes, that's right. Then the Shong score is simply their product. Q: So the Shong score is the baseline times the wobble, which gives 0.8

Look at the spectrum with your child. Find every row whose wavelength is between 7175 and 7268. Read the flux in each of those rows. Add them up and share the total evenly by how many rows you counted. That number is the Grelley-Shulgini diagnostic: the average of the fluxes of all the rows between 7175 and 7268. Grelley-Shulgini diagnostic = 9.13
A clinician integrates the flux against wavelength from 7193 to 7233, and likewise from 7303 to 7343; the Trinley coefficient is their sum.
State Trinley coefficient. 747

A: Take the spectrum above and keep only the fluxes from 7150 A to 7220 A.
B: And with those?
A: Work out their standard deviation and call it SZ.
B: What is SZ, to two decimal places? 0.10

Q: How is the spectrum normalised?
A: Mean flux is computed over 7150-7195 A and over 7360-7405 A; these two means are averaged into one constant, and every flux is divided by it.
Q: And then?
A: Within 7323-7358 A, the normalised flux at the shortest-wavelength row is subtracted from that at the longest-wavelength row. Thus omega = 0.011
